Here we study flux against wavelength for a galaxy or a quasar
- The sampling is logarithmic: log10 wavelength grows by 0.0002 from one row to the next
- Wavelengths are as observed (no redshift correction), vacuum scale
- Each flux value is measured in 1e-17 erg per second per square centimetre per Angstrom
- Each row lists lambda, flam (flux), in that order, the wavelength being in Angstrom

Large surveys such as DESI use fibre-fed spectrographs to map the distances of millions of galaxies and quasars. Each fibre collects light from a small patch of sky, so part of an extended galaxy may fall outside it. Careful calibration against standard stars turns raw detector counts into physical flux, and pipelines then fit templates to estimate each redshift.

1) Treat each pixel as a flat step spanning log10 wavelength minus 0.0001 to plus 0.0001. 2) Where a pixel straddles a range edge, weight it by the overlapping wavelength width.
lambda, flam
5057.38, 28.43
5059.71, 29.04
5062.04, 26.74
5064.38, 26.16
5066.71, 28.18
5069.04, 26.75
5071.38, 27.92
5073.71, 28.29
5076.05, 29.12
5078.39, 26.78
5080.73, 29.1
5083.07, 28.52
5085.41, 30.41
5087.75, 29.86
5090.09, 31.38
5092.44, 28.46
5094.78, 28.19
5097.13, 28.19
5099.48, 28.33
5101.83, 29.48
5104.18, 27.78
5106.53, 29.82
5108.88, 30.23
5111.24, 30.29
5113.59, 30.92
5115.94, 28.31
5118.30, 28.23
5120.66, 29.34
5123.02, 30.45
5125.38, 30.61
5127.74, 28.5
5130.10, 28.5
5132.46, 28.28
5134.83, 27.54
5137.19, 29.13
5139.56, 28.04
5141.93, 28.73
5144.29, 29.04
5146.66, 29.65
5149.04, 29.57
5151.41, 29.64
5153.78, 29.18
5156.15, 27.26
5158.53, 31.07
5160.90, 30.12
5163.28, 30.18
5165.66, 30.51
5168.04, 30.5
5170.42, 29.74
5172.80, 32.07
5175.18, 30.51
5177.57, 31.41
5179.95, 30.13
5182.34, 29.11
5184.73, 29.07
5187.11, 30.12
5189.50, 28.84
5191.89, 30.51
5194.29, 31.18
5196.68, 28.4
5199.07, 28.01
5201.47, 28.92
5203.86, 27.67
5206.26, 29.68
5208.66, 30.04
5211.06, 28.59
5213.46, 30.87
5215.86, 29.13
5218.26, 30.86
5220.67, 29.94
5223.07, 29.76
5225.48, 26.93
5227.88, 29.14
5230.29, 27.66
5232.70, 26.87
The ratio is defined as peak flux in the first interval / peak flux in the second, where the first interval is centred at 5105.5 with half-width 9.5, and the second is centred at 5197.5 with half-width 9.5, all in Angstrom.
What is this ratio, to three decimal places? 0.992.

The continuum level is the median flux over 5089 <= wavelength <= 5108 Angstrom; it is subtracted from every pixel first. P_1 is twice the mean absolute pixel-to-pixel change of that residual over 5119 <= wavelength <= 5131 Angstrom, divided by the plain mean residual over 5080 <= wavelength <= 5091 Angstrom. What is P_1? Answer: 1.2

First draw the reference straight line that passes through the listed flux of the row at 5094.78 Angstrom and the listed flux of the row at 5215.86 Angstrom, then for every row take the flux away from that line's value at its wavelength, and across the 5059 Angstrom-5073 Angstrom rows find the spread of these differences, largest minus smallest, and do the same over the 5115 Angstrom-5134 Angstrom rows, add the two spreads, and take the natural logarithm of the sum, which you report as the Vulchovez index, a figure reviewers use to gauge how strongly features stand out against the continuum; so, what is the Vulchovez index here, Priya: 1.67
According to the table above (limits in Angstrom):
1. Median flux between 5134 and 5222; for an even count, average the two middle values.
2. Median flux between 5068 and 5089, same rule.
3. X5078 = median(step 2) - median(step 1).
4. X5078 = -1.1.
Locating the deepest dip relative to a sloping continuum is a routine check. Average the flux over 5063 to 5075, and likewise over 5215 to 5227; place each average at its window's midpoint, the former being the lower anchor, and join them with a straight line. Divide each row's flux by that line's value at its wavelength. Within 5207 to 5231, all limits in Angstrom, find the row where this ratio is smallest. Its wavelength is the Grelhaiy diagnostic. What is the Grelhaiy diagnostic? 5225.48 Angstrom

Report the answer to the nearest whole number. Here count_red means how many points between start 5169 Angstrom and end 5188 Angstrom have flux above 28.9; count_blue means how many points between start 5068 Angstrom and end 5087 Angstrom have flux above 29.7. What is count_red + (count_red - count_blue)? 15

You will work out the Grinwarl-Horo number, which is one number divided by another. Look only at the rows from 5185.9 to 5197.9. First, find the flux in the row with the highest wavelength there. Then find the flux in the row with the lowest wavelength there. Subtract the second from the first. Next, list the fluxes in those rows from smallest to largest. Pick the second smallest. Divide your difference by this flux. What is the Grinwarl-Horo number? -0.060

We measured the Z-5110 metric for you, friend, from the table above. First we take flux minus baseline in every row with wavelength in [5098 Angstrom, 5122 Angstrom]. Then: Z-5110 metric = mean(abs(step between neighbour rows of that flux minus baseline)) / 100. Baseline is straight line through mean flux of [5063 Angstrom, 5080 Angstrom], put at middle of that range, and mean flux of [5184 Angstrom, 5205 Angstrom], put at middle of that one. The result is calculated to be 0.0108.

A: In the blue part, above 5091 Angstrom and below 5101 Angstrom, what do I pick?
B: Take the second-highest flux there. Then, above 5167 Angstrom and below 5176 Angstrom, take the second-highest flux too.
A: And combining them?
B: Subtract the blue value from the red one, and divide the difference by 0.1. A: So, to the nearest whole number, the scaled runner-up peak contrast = 22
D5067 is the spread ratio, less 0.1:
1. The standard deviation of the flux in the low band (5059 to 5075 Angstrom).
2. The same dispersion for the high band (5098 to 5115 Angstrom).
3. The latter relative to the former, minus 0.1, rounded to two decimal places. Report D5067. 0.98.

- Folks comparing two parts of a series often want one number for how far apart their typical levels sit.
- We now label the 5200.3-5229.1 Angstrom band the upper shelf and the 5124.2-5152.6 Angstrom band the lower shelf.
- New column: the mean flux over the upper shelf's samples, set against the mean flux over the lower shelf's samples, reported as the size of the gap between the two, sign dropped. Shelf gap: 0.36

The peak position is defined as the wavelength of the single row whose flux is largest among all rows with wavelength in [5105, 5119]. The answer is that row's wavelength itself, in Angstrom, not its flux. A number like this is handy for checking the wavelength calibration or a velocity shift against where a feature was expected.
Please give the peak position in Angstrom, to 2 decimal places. 5113.59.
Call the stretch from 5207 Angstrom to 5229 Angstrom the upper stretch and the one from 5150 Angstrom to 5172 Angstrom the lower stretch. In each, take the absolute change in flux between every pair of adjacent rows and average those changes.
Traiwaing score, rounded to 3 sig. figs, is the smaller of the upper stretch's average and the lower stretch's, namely 1.04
